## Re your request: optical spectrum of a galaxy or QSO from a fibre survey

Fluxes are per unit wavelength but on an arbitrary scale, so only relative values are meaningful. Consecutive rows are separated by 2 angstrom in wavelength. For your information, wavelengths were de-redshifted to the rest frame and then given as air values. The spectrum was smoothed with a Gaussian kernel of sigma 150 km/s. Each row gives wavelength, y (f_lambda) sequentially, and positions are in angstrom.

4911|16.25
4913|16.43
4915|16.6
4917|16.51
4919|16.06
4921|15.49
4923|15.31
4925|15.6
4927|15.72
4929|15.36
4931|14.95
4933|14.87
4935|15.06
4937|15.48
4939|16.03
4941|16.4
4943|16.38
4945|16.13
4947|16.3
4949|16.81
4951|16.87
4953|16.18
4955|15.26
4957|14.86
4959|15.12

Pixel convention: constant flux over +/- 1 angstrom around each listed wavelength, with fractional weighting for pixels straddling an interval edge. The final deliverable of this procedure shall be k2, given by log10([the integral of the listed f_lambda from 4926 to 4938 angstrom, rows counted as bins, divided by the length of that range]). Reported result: 1.18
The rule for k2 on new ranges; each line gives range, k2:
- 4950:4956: 1.21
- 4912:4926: 1.20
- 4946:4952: 1.22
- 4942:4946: 1.21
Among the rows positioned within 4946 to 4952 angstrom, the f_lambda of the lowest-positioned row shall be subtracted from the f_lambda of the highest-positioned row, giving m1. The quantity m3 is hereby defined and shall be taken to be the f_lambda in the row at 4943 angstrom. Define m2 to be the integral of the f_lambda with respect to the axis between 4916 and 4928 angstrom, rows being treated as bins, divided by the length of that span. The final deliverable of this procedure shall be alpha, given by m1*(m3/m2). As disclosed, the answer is 0.6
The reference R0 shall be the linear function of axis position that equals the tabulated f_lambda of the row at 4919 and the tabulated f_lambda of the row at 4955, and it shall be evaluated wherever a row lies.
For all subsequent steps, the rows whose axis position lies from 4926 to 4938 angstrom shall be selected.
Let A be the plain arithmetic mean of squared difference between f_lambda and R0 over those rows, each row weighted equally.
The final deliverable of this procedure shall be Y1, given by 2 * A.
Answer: 0.7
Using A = 0.36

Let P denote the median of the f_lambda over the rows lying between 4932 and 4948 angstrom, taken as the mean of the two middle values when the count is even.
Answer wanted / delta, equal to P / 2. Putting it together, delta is 8.0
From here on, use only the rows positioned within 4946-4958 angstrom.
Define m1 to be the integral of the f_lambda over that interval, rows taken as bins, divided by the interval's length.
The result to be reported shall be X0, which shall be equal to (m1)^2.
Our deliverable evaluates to 257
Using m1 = 16.0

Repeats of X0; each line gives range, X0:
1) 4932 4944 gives 247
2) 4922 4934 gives 234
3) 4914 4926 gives 254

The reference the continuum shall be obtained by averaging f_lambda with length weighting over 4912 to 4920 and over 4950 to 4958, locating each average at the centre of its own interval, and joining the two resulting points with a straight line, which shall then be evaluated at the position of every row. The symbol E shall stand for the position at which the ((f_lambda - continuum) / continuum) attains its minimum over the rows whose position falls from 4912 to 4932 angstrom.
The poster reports 4931 angstrom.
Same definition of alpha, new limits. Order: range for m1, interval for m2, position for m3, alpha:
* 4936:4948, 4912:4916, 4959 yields 0.8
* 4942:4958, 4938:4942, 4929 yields -1.4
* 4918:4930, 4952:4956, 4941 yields -0.7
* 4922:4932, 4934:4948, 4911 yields -0.4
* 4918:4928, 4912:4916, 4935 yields -0.3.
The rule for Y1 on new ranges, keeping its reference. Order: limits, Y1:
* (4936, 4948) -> 0.9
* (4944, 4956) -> 2.1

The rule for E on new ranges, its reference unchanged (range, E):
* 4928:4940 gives 4933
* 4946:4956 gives 4955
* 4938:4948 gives 4939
